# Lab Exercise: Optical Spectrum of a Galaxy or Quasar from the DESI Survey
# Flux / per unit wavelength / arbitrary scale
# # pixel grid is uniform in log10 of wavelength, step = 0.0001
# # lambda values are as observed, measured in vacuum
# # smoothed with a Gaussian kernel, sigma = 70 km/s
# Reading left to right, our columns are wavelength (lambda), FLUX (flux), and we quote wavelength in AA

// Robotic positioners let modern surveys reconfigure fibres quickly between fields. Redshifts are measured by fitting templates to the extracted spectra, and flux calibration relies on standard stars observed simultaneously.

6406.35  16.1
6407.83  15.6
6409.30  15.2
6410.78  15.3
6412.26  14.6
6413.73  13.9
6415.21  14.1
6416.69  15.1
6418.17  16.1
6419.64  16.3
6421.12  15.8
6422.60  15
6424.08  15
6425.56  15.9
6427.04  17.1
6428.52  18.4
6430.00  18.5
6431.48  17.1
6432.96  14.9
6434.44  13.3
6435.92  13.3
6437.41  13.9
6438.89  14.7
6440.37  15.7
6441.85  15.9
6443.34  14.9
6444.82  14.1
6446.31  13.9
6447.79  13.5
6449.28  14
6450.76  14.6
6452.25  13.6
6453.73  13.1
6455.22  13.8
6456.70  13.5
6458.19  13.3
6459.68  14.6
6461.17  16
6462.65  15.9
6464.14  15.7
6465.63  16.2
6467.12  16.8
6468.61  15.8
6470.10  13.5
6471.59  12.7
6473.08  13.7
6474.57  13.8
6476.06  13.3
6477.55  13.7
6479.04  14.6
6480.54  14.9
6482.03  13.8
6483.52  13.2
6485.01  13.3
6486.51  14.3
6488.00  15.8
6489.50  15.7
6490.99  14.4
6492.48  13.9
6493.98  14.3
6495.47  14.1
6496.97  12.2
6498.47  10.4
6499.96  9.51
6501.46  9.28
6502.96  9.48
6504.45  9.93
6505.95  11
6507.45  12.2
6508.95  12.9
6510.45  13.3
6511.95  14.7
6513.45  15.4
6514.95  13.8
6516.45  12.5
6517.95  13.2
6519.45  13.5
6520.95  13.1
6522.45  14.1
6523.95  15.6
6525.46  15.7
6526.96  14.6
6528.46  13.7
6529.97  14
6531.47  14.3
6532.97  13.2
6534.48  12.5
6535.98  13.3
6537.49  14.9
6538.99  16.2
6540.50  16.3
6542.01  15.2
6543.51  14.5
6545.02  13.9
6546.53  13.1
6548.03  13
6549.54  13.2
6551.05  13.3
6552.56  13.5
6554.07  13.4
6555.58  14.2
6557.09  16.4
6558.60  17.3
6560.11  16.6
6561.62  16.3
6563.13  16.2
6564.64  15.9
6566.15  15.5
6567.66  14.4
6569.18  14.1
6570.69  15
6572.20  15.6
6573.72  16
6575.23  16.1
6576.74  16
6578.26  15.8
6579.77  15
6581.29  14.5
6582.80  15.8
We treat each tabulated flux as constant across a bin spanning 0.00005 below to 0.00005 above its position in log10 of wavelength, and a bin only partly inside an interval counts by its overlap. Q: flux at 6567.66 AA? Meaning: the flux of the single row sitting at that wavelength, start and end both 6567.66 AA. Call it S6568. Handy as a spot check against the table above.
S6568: 14.4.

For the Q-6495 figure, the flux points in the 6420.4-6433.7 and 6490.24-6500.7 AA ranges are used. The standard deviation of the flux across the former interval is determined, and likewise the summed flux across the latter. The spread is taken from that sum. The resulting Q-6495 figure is 87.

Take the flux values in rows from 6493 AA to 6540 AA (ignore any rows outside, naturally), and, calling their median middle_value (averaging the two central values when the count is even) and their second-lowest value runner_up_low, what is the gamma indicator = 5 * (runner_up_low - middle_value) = -19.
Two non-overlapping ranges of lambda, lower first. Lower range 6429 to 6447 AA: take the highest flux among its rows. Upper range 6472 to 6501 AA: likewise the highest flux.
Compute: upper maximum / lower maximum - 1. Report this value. -0.146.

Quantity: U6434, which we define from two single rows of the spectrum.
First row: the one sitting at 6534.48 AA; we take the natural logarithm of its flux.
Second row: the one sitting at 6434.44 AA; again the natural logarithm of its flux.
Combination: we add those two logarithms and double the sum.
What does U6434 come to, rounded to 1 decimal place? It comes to 10.2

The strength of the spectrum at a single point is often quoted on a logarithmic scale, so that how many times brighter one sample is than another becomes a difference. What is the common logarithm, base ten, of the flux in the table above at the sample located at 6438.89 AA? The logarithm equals 1.17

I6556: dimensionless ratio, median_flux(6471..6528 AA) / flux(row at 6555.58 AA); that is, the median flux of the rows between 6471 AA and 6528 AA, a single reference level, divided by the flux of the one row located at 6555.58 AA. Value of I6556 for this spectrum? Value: 0.965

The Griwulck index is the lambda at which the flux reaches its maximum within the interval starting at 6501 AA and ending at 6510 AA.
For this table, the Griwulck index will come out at 6508.95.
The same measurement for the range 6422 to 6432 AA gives 6430.00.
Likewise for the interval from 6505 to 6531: 6525.46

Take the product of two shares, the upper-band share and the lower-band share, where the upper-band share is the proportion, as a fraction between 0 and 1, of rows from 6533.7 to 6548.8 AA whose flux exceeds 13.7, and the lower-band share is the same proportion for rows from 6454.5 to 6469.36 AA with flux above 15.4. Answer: 0.36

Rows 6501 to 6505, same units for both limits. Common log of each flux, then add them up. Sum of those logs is 2.94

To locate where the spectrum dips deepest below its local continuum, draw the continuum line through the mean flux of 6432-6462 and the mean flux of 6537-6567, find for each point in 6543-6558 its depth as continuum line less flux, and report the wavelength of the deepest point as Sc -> 6548.03 AA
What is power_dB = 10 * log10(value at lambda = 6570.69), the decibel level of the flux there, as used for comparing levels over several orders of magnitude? 11.8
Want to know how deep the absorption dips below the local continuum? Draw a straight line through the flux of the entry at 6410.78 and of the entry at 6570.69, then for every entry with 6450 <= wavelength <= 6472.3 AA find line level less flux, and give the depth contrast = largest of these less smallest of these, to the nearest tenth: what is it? 4.1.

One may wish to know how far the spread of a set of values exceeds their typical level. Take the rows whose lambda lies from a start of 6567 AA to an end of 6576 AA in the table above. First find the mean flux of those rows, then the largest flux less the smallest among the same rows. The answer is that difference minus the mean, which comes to -13.2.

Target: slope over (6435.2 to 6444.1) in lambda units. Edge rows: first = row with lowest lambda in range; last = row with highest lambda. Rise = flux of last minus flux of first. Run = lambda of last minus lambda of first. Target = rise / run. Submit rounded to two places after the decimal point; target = 0.22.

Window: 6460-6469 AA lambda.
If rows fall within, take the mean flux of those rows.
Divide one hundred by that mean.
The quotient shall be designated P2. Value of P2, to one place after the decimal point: 6.2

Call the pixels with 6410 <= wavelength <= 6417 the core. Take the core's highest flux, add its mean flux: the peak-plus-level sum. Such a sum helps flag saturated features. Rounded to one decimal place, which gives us 29.9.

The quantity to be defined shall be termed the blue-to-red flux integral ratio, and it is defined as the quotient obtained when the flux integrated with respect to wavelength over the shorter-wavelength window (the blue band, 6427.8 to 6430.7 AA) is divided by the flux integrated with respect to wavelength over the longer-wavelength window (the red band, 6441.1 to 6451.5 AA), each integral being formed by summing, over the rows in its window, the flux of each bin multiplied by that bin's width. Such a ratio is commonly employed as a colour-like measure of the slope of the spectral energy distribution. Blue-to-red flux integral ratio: 0.36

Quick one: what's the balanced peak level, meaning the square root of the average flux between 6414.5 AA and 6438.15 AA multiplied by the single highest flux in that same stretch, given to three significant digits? 17.0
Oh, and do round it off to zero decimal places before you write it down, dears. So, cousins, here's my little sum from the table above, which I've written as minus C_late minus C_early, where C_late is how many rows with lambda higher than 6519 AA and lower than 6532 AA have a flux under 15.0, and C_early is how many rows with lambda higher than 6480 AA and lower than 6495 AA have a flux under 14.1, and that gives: -11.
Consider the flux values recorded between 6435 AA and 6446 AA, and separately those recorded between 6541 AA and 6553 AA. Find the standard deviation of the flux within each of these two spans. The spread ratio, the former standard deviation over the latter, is 1.2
